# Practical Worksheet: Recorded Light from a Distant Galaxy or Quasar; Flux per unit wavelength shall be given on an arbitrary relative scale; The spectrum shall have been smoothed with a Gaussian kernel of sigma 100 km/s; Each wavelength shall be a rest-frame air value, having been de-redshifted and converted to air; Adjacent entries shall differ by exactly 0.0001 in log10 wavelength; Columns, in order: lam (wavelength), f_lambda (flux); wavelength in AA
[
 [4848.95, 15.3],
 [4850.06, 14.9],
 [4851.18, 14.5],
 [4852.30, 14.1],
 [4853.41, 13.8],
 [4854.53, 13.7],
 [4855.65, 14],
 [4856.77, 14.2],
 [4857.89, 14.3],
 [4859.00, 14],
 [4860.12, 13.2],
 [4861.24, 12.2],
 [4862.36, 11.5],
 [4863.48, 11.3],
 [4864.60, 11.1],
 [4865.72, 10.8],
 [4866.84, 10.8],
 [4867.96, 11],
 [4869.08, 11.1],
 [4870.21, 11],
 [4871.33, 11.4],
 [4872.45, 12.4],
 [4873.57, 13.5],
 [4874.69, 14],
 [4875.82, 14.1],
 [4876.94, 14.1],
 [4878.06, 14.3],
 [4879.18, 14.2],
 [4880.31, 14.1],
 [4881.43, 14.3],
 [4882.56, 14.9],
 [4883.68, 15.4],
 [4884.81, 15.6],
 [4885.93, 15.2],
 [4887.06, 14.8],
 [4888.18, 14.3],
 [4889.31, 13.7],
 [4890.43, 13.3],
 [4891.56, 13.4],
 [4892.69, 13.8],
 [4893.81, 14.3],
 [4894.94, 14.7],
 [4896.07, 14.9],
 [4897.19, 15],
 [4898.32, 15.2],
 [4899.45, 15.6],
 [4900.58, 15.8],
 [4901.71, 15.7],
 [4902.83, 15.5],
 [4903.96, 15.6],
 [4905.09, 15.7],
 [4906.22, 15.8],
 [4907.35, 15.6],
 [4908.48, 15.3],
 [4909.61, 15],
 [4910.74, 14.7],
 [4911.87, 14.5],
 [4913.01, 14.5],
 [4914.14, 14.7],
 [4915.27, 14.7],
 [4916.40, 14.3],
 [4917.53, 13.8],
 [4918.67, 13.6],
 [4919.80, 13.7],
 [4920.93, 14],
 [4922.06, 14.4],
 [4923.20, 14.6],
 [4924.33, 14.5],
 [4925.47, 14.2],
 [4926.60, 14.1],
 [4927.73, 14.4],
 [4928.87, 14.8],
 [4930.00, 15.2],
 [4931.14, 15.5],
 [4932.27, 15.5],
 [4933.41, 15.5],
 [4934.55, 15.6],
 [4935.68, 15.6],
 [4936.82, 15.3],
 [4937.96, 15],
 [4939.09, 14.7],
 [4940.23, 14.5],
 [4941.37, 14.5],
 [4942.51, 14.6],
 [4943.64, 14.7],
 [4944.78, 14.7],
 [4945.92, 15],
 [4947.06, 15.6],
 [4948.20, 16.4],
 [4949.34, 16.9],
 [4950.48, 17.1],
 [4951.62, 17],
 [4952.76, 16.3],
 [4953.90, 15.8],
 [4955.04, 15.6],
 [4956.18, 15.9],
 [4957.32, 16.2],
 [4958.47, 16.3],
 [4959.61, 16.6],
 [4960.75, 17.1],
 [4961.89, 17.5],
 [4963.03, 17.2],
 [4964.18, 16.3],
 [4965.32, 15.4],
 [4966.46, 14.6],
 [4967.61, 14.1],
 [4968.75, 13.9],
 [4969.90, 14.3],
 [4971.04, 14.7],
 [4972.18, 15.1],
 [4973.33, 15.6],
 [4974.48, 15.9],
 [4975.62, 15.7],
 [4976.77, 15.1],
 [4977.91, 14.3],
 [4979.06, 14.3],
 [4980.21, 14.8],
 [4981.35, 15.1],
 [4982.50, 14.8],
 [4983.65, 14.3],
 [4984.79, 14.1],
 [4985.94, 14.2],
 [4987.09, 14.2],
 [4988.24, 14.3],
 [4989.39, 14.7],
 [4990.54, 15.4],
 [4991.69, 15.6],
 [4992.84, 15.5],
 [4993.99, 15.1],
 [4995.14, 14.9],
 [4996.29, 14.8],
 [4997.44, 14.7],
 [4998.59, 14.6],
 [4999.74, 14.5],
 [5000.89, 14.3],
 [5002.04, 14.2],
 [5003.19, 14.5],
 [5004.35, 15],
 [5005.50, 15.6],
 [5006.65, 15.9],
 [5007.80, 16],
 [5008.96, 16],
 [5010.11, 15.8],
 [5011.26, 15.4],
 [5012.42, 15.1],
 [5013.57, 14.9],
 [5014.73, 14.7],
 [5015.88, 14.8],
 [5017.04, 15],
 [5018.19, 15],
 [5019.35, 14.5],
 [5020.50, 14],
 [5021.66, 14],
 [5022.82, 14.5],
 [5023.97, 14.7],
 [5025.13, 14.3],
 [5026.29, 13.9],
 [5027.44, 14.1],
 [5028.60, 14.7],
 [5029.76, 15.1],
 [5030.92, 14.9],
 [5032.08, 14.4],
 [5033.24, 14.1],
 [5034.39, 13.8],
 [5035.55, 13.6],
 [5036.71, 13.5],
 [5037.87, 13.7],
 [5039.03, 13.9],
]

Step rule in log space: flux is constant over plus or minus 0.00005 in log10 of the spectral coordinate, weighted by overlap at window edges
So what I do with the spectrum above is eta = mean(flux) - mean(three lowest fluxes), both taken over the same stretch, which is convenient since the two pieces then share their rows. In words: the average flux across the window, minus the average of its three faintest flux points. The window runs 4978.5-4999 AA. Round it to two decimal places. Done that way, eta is 0.58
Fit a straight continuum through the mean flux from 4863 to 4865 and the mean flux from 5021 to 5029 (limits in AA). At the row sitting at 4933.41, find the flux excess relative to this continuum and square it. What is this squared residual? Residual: 9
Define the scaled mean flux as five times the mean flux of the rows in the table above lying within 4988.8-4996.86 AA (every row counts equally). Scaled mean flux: 75.7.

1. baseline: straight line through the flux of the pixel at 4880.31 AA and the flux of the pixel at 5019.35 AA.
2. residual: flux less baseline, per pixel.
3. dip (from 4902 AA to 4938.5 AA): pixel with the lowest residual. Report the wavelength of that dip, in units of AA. 4918.67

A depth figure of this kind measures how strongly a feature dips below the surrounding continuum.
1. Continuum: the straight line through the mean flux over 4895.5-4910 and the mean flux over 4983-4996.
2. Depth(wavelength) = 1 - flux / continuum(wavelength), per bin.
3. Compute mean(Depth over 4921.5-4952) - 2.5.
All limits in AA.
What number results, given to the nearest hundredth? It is -2.50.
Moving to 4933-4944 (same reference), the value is -2.49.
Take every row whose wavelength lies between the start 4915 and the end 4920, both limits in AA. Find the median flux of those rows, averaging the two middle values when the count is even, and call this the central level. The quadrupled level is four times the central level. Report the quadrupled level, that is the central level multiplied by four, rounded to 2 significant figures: 55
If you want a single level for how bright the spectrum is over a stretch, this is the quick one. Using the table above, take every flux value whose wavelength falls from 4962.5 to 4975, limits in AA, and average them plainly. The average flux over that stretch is 15.2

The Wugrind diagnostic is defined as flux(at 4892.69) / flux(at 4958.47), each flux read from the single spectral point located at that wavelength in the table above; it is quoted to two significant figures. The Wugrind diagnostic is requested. 0.85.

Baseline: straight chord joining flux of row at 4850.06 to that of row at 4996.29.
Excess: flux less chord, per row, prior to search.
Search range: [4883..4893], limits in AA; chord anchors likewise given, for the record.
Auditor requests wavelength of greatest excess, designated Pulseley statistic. 4884.81 AA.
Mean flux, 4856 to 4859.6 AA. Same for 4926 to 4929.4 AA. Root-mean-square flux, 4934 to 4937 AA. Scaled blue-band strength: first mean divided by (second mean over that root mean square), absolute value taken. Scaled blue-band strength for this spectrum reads 15.2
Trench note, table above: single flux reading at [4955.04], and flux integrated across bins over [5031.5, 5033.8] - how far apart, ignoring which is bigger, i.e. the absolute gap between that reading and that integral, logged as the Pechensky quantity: 17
